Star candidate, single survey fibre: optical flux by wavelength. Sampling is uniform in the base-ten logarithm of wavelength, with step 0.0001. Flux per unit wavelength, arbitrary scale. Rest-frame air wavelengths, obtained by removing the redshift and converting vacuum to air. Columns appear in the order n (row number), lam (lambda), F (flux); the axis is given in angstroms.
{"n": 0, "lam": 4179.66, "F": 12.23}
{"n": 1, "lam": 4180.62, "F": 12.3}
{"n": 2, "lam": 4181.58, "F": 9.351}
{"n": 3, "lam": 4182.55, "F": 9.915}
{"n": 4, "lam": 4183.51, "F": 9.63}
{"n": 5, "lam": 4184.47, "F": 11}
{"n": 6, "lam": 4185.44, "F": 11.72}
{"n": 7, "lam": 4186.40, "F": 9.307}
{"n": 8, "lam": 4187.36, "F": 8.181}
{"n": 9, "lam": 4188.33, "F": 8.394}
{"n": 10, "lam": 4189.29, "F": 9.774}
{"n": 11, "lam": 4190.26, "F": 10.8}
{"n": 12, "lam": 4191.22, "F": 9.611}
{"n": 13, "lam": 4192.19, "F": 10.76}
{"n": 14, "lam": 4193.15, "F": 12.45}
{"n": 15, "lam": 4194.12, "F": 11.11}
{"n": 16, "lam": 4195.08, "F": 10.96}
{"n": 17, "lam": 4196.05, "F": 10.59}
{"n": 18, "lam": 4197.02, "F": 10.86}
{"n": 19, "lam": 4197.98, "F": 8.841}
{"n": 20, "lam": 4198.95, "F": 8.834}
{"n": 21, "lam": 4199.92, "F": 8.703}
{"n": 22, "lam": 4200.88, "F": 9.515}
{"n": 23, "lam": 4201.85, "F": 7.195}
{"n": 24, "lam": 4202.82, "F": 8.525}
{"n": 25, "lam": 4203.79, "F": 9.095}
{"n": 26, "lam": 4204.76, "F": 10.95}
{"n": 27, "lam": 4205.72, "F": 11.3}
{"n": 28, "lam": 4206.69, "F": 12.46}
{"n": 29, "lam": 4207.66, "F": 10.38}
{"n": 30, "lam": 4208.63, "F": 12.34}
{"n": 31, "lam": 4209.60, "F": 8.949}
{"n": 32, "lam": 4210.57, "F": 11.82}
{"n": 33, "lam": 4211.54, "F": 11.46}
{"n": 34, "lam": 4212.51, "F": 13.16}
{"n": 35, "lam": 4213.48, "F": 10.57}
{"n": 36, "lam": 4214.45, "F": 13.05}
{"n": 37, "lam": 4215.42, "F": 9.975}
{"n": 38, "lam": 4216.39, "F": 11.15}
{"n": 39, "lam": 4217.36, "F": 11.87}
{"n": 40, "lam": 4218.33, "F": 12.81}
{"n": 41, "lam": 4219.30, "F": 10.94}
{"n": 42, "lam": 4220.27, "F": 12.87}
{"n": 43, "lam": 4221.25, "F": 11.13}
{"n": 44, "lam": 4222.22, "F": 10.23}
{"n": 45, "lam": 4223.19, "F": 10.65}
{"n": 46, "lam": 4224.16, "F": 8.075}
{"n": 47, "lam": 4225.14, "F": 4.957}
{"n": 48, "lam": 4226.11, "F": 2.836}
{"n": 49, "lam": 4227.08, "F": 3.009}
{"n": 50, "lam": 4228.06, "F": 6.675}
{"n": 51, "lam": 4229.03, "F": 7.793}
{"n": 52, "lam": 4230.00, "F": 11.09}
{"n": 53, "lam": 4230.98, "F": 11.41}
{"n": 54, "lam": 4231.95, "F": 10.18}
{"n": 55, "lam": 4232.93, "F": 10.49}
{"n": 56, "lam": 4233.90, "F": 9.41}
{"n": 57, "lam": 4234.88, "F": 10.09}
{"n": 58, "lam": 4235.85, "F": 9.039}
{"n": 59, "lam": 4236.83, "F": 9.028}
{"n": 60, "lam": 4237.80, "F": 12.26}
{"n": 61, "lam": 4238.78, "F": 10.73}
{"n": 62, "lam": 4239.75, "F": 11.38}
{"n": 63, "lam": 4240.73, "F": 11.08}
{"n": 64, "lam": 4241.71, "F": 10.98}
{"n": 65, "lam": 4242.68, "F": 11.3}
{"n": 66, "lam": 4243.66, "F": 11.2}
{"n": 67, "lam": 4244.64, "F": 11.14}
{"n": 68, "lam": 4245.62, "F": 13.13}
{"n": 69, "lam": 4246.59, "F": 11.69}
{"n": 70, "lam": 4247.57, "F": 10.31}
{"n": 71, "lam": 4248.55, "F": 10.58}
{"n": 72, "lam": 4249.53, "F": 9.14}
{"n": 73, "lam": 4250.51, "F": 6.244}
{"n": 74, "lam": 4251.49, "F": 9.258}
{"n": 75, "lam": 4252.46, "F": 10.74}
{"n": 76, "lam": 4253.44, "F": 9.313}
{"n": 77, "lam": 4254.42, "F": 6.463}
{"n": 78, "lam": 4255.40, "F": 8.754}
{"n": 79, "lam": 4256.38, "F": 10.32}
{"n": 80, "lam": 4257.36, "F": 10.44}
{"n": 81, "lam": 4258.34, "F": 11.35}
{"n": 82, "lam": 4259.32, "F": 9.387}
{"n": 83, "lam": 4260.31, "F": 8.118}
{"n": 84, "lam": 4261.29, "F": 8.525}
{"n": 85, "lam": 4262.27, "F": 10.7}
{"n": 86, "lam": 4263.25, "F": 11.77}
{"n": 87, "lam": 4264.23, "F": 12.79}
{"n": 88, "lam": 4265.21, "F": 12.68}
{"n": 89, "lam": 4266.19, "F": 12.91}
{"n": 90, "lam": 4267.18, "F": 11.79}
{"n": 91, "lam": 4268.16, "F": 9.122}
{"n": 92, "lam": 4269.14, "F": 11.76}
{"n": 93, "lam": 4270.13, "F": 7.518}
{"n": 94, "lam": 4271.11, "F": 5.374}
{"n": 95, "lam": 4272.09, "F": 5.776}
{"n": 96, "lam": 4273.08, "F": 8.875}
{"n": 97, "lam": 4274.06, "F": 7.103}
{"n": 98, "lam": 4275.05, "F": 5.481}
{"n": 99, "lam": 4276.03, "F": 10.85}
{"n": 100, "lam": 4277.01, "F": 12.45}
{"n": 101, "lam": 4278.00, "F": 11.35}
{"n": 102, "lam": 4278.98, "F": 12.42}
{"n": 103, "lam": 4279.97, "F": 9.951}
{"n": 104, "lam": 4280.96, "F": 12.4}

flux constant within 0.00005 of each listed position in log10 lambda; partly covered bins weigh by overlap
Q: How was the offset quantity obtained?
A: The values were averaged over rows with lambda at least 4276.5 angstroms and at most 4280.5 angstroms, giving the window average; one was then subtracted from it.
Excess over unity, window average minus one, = 10.5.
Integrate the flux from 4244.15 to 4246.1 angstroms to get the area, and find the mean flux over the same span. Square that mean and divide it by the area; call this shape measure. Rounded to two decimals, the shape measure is 6.21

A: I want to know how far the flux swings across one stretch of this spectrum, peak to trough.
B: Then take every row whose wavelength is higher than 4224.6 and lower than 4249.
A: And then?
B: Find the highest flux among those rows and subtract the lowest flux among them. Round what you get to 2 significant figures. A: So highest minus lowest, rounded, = 10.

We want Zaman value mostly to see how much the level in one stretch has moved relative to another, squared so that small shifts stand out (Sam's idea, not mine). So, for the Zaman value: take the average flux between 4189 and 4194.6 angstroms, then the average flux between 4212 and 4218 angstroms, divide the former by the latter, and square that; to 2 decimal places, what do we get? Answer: 0.85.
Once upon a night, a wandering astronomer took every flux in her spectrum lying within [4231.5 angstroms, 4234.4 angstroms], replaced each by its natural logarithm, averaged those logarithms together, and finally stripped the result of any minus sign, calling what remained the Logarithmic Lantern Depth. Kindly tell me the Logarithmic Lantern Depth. 2.30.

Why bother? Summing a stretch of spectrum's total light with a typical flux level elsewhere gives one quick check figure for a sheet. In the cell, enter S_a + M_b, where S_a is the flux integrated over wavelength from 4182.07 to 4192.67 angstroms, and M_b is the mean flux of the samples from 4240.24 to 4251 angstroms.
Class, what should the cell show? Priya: 116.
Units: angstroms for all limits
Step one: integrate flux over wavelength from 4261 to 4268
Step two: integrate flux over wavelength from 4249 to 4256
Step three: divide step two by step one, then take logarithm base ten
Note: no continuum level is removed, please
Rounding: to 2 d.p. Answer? -0.13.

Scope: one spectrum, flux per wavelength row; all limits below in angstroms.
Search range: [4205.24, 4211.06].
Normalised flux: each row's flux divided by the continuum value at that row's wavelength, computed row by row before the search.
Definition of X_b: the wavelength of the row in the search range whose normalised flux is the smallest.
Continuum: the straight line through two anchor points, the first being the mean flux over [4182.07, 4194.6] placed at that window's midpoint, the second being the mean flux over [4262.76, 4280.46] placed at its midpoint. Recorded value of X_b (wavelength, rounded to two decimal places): 4209.60 angstroms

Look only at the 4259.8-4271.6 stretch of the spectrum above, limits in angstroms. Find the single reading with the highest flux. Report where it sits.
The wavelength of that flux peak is 4266.19 angstroms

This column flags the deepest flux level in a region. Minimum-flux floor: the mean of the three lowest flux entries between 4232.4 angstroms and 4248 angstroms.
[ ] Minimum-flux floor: 9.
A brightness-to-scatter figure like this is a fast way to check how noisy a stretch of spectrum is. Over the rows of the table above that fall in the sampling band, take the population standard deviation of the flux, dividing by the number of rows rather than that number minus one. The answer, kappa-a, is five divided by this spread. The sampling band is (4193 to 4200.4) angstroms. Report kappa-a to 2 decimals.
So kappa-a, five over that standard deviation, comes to 3.93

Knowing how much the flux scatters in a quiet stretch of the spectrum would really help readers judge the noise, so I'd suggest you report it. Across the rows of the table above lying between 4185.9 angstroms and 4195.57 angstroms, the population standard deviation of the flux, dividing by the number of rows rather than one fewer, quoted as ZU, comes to 1.3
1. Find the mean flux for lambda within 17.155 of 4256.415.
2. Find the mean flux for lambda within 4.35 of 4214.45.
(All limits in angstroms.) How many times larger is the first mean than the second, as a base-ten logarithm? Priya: -0.07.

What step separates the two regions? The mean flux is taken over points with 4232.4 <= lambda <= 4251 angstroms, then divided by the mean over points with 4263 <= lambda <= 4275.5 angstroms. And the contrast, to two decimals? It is 1.11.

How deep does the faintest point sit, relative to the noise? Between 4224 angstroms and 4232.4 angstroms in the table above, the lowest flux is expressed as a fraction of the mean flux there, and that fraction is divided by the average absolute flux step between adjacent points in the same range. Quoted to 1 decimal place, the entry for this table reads 0.2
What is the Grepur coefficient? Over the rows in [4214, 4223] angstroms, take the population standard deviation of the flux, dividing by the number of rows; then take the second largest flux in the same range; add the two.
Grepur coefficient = 14.0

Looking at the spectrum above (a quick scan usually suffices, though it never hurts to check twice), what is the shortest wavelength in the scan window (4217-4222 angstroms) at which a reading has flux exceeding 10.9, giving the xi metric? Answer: 4217.36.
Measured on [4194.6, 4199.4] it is 4195.08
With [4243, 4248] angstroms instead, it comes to 4243.66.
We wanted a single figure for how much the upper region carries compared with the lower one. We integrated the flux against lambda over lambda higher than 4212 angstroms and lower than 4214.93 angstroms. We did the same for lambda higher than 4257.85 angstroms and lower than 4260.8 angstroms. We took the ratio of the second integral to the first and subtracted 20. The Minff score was -19.2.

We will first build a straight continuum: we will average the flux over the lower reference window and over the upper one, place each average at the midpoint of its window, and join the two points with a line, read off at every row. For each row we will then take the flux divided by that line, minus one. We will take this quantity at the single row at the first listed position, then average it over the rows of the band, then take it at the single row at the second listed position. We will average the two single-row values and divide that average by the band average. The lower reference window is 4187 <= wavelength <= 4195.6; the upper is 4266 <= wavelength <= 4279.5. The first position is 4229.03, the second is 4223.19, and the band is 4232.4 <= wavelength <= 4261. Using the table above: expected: -2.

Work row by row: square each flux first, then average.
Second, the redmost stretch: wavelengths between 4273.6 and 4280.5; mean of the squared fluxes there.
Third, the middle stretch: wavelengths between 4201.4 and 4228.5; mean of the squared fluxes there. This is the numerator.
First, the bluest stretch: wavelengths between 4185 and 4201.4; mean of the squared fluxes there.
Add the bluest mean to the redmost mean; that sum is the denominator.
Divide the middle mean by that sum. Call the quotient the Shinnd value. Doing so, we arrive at 0.51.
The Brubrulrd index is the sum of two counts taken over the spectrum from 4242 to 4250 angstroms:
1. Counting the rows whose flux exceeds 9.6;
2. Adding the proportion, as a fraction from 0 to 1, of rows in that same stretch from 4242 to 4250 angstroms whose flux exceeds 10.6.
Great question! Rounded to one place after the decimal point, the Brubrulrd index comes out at 7.6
